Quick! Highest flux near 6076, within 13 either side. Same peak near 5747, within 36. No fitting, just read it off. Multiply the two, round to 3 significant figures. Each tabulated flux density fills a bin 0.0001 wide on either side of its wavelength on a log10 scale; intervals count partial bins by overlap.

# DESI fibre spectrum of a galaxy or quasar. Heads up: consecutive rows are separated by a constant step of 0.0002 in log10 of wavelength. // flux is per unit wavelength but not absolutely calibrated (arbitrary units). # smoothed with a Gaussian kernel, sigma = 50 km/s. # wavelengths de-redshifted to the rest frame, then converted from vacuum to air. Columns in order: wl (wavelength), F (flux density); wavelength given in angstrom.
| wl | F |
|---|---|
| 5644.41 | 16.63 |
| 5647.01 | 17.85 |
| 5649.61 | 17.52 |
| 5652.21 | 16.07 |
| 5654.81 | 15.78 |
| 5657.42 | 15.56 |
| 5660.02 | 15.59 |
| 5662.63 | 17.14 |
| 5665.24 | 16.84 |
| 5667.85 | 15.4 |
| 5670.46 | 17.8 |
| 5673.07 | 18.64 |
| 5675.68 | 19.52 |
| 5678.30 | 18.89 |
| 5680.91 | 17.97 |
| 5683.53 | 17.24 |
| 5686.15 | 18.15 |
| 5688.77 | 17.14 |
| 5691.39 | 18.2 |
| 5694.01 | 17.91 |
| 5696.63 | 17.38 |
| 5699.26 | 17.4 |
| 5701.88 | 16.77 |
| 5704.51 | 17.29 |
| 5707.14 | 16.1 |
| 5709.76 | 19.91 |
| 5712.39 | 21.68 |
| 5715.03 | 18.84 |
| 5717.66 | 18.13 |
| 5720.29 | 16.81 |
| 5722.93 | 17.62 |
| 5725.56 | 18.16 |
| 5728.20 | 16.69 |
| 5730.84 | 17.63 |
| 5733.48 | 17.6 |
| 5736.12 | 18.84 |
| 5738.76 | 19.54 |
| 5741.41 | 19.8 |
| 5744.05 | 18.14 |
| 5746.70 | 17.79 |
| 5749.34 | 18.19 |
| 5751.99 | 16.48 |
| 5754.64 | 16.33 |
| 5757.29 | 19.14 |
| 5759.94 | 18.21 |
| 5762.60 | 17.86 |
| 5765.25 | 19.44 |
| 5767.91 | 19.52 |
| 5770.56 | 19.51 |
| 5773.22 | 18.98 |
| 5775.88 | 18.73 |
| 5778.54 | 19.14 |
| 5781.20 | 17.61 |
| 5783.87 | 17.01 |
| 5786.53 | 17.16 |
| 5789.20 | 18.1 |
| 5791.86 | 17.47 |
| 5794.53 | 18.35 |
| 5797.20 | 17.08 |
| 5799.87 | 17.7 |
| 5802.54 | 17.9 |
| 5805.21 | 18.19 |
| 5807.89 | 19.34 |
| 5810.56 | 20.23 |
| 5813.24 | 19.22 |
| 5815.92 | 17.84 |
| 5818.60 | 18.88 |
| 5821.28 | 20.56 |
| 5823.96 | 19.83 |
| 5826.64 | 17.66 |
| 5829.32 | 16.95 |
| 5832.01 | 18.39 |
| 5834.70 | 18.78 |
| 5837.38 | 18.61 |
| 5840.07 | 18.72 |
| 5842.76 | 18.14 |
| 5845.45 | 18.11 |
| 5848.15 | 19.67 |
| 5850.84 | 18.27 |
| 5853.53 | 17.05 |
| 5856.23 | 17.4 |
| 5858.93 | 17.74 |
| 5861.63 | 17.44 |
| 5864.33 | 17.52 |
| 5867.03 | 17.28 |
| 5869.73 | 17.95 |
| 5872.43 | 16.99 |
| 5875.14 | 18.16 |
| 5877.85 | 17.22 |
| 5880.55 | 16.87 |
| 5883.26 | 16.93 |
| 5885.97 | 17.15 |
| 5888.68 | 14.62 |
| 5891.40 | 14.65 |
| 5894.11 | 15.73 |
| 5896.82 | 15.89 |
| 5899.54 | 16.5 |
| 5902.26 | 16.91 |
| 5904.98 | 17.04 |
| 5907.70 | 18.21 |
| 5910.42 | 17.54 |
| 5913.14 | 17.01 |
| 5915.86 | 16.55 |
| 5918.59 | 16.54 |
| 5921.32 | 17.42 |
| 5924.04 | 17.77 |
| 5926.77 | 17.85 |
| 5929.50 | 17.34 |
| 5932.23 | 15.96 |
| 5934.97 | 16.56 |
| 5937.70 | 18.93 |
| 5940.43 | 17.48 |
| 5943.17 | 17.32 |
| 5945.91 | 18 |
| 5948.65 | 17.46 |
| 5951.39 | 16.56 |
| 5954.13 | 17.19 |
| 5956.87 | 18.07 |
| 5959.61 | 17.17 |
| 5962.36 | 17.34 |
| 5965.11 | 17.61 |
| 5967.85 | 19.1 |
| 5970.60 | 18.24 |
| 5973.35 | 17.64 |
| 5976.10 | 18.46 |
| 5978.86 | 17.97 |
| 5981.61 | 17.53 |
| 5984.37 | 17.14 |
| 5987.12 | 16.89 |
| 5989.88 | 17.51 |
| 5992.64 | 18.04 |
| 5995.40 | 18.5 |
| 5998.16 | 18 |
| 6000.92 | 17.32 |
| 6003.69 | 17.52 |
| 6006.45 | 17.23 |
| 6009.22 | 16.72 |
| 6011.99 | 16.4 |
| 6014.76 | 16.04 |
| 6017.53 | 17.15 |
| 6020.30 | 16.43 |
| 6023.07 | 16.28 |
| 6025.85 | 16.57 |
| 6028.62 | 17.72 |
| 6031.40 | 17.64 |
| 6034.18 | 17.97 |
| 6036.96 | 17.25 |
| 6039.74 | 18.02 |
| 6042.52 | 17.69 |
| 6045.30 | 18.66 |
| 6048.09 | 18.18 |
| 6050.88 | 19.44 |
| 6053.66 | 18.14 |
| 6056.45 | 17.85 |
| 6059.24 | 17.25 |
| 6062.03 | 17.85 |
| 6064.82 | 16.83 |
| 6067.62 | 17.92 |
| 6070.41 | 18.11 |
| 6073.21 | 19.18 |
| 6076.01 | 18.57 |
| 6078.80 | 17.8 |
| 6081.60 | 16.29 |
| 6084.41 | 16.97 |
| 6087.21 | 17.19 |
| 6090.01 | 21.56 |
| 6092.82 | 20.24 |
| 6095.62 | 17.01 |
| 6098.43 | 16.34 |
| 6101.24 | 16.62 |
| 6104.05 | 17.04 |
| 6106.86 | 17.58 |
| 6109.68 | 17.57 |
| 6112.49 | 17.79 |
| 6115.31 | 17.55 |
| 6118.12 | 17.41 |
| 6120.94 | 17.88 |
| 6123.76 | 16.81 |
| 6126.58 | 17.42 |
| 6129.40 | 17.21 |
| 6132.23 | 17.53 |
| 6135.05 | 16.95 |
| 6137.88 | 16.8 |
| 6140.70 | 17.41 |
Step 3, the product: 416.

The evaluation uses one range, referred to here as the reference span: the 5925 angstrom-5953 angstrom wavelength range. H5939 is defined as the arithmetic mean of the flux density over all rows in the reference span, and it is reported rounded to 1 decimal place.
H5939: 17.3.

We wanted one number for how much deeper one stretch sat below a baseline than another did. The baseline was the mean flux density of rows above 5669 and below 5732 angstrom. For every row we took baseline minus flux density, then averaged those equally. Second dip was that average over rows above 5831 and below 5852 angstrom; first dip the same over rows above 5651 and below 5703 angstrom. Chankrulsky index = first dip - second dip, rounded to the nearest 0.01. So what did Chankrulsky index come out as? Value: 1.32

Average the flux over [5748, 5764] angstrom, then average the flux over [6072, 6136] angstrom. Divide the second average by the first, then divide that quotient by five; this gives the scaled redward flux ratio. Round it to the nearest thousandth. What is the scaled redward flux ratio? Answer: 0.200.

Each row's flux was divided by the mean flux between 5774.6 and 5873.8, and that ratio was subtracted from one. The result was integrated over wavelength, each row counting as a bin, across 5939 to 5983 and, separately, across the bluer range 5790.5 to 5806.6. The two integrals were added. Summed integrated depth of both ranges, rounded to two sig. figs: 1.5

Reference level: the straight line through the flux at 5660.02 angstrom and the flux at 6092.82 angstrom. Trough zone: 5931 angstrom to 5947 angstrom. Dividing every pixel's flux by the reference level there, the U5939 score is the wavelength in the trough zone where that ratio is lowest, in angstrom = 5932.23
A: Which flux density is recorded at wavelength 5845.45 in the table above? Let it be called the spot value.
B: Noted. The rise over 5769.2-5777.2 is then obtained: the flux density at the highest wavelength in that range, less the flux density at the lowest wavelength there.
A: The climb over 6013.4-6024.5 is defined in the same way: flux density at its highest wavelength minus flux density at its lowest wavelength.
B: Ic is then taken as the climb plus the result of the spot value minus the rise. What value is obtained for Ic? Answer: 19.1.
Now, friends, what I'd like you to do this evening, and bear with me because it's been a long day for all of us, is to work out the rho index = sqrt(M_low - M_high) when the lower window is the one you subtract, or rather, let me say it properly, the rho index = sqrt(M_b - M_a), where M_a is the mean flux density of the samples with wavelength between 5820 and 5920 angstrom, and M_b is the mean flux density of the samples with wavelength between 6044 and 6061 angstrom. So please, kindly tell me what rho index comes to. 0.9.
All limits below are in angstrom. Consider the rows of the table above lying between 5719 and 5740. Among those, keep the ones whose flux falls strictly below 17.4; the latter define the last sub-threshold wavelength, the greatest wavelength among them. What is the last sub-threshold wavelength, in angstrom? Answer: 5728.20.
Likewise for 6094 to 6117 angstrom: 6104.05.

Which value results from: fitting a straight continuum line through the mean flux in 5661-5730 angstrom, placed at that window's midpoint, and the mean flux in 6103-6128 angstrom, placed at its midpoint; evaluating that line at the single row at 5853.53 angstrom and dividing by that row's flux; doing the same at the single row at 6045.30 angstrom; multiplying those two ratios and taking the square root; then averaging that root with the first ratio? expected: 1.01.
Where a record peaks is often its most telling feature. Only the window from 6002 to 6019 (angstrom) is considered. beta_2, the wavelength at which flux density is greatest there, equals 6003.69 angstrom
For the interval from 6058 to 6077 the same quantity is 6073.21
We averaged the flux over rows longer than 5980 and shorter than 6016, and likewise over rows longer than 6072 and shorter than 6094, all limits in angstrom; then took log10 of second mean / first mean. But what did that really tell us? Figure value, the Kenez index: 0.03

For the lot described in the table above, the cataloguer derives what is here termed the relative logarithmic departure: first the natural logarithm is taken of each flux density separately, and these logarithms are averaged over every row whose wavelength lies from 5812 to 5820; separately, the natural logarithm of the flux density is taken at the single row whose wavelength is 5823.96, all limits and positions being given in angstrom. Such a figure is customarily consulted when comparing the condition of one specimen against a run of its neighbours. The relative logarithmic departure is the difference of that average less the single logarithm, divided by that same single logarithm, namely -0.021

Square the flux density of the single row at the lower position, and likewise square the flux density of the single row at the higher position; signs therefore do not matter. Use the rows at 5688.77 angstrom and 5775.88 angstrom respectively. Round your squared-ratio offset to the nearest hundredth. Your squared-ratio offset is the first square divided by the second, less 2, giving -1.16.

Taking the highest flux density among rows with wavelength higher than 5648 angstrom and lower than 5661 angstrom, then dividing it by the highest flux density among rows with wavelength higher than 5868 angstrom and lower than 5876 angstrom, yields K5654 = 0.96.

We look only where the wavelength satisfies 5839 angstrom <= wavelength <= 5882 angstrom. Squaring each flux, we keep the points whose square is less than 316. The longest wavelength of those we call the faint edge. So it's 5880.55 angstrom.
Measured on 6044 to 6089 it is 6087.21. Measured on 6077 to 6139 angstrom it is 6137.88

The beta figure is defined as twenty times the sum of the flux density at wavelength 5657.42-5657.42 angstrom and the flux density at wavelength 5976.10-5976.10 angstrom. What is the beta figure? 680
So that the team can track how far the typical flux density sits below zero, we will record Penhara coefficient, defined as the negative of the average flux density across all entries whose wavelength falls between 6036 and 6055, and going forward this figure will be -18.2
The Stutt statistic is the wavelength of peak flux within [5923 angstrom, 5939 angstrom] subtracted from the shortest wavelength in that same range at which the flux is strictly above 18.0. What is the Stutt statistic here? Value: 0.0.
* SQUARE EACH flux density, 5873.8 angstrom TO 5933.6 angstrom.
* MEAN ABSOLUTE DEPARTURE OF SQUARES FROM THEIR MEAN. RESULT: 24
